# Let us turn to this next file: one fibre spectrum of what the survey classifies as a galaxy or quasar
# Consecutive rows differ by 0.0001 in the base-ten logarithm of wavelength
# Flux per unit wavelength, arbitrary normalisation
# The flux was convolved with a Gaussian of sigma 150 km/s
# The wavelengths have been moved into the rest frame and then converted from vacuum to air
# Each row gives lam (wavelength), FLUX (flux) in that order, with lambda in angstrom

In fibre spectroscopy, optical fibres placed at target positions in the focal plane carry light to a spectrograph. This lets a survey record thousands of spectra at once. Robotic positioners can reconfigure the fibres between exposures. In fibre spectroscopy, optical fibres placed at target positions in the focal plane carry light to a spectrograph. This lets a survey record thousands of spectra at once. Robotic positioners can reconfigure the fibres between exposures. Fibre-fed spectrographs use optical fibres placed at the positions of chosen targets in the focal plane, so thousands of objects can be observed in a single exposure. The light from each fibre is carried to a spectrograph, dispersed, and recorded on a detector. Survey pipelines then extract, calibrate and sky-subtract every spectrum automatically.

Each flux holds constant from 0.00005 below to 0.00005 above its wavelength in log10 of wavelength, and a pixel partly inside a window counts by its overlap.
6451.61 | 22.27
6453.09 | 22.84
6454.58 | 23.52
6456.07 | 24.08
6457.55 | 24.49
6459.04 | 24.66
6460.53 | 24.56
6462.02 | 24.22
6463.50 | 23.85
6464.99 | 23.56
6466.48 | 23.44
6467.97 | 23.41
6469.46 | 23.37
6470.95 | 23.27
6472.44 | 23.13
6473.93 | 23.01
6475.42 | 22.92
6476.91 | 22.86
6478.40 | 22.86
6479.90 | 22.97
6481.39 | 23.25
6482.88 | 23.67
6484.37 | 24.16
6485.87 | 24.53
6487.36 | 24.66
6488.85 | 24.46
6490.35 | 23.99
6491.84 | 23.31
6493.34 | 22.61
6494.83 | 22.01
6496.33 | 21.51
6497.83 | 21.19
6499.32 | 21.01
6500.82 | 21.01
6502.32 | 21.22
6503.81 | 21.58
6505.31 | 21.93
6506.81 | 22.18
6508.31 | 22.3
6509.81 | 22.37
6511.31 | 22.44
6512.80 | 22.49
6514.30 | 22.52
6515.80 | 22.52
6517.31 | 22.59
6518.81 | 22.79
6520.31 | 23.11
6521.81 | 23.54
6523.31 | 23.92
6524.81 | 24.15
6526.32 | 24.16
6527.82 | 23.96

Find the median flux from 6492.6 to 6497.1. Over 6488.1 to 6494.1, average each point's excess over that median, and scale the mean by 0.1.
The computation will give 0.16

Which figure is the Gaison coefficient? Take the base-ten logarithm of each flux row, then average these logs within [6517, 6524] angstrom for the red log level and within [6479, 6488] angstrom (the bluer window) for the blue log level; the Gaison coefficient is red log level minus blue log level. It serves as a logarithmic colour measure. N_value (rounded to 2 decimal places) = -0.01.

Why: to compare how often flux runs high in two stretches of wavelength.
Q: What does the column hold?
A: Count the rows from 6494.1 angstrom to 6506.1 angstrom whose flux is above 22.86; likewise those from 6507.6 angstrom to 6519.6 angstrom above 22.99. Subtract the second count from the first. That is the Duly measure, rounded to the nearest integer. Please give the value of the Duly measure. 0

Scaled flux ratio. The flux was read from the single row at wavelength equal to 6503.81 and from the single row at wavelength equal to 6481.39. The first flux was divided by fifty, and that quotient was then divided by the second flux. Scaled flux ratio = 0.0186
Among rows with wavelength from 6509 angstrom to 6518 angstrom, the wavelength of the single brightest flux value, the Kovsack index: 6517.31 angstrom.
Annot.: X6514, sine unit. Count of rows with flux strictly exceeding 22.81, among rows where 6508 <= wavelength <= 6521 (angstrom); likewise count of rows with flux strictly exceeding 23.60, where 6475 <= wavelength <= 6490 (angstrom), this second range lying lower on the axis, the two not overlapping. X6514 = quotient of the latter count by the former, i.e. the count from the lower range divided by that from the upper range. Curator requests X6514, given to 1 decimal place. 5.0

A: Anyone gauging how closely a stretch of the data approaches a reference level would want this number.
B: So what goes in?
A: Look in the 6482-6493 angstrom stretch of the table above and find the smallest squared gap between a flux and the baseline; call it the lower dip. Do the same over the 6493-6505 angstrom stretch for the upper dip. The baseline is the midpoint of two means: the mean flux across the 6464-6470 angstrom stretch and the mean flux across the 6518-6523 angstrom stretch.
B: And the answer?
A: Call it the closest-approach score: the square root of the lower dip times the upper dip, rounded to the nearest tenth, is 0.0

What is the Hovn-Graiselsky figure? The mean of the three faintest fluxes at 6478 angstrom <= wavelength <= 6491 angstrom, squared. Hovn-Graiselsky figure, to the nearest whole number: 530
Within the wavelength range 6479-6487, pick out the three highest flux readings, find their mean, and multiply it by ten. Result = 241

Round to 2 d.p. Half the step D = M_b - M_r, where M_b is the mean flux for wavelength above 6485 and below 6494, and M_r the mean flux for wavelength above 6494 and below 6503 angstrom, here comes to 1.30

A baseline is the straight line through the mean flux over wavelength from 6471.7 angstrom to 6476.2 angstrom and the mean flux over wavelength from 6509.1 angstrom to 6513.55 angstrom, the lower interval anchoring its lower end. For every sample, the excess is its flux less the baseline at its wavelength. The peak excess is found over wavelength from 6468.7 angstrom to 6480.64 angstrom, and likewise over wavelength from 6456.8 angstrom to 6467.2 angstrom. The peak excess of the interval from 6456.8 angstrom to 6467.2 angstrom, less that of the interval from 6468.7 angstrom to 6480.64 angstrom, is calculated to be 1.1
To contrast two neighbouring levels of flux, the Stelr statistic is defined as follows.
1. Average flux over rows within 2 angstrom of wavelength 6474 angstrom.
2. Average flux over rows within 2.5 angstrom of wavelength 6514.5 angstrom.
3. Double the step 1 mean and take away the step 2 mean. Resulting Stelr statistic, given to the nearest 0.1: 23.5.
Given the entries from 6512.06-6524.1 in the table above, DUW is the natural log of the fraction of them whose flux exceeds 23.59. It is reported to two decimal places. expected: -2.08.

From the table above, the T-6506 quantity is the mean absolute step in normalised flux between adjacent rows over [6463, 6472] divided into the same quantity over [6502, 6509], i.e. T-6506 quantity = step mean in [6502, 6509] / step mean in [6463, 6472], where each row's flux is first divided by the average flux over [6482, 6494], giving 2.3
